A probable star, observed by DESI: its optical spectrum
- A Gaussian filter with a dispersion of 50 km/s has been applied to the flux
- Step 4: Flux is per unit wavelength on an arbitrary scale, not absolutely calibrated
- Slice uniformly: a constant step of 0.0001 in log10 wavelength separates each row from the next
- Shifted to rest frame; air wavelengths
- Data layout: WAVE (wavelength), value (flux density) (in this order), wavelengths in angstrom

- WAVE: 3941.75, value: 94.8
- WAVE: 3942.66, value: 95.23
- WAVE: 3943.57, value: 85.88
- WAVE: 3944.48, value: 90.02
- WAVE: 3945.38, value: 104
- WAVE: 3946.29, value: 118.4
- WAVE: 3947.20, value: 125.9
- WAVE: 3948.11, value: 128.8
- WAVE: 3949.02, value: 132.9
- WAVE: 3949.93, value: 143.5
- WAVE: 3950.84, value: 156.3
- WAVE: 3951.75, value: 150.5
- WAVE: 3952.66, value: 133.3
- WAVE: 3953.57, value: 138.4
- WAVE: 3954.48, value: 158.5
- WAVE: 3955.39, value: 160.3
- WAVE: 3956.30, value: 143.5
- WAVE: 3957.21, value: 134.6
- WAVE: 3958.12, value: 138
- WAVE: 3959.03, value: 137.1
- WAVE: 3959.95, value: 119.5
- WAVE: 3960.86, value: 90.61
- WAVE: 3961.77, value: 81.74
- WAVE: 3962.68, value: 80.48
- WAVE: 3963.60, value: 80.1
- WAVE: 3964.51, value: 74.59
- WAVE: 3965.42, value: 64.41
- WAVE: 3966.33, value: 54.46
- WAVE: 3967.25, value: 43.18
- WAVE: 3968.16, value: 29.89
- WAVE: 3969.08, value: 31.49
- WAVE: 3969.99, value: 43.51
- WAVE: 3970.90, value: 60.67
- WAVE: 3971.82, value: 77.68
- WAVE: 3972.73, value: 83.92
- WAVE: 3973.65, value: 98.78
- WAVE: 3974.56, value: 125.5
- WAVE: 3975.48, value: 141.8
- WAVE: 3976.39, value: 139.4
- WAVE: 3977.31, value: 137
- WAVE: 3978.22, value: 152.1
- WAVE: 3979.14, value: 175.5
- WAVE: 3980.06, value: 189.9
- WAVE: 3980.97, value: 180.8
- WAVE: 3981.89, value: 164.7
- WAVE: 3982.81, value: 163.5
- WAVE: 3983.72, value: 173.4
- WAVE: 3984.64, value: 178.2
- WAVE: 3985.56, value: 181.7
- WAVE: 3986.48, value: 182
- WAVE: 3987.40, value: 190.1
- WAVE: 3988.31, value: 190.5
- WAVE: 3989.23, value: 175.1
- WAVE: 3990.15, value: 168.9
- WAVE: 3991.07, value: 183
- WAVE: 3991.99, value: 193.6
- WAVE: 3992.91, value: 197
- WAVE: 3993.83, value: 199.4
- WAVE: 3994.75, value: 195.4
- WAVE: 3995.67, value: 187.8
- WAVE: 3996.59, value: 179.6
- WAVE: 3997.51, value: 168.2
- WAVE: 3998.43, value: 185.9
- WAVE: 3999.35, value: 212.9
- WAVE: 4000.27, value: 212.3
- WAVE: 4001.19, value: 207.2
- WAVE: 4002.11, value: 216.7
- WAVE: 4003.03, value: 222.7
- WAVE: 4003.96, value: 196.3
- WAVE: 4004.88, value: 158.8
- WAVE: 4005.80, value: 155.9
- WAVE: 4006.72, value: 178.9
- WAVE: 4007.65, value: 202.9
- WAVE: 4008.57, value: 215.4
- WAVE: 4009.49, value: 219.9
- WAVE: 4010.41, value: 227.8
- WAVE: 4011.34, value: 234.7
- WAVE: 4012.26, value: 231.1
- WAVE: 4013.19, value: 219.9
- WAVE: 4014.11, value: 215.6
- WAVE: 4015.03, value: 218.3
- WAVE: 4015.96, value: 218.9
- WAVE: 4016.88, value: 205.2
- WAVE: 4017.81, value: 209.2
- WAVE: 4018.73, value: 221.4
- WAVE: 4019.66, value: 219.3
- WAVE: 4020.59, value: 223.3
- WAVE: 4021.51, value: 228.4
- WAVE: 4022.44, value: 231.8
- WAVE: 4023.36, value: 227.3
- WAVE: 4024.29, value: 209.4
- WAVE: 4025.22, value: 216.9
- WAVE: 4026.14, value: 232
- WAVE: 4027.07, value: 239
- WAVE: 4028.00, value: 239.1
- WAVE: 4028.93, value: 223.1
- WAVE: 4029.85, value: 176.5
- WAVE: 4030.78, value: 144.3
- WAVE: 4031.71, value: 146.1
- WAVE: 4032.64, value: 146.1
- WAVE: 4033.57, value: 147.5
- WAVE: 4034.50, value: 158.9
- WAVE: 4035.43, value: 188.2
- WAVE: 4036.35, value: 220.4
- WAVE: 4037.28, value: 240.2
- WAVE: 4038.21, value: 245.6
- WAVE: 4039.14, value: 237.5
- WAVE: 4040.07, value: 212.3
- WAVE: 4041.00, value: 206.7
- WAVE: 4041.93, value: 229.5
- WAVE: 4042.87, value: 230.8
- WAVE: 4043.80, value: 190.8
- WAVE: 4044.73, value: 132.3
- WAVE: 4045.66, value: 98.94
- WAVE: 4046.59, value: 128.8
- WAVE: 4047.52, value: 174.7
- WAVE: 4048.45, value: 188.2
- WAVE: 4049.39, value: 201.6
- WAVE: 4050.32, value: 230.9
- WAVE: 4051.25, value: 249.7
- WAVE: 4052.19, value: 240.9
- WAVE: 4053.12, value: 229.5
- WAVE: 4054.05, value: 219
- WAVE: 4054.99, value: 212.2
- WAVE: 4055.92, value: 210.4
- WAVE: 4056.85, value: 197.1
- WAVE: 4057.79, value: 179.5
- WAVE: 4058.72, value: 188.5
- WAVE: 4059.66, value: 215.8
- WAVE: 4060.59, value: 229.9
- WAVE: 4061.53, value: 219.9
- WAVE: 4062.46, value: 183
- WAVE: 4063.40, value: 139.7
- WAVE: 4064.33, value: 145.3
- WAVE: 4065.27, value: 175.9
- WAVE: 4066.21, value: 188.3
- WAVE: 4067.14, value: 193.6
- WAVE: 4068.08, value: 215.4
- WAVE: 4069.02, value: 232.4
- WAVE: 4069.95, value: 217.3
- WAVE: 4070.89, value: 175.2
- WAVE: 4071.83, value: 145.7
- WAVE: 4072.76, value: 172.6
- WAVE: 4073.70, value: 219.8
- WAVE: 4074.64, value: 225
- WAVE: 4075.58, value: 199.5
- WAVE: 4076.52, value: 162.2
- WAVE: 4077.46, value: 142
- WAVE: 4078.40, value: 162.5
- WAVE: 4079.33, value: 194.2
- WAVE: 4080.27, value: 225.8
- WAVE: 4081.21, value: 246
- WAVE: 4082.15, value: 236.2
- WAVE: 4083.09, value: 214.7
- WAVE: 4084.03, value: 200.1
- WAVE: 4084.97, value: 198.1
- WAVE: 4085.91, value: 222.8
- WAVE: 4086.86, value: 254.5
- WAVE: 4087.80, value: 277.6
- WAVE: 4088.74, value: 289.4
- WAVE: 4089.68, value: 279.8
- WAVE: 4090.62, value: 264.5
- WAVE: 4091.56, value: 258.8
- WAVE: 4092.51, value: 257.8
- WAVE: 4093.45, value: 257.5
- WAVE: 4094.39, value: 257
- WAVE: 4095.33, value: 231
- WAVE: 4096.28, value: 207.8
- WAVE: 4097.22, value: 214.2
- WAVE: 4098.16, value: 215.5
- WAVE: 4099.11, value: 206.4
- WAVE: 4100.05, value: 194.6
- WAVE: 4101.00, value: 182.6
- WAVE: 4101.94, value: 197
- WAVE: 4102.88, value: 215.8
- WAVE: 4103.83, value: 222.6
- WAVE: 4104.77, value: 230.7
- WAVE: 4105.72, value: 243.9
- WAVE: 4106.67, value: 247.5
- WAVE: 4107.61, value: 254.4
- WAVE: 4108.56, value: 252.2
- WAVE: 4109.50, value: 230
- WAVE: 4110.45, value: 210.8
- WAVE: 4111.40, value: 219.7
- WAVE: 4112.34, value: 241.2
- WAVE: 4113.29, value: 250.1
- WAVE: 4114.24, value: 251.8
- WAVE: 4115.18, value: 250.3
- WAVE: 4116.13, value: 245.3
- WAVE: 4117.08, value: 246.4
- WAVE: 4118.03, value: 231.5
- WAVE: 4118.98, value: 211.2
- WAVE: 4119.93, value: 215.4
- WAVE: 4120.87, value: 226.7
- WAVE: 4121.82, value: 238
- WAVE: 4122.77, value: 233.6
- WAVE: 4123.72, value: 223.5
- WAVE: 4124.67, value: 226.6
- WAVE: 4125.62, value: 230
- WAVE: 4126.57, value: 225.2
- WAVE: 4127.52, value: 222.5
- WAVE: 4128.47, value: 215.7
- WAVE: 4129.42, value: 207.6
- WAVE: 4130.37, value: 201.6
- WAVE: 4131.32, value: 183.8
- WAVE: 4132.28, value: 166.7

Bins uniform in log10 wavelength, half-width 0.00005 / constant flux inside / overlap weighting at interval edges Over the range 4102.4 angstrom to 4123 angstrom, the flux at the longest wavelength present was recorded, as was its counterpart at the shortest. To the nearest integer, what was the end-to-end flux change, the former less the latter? 18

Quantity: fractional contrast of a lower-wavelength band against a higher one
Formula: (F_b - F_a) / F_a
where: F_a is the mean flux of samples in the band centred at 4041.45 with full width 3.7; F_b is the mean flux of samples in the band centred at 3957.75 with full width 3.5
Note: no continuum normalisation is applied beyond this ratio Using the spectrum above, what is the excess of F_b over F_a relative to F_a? -0.37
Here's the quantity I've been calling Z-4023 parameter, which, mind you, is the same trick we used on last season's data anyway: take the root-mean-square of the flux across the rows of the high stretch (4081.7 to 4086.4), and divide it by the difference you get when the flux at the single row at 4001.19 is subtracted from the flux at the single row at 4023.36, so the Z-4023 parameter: 11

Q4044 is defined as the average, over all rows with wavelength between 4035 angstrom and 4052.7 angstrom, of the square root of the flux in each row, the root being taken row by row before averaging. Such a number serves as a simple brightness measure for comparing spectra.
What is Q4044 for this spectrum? 14.1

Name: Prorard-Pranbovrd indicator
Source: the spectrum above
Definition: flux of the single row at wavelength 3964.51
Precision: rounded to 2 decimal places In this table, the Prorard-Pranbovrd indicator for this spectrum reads 74.59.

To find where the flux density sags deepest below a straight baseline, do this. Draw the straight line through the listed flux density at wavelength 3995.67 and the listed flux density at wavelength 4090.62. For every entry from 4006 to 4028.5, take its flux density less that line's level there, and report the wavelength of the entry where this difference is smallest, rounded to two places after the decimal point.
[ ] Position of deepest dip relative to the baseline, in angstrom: 4006.72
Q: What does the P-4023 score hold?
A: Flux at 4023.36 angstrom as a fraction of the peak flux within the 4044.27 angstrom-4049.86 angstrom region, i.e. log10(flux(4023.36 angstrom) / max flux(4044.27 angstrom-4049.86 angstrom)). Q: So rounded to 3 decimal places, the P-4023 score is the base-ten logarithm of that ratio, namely 0.052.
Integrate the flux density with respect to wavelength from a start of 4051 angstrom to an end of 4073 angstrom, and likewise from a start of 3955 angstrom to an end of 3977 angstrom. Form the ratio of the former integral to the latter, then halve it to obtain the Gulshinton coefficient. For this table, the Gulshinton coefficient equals 1.1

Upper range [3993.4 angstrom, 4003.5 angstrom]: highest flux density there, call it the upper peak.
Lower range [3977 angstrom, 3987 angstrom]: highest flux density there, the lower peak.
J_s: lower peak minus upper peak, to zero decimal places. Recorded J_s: -33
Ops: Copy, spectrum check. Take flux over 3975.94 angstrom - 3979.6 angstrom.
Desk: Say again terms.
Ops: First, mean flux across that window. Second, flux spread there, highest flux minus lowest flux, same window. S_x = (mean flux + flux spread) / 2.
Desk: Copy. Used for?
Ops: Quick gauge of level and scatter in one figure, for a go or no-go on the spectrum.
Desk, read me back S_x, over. 95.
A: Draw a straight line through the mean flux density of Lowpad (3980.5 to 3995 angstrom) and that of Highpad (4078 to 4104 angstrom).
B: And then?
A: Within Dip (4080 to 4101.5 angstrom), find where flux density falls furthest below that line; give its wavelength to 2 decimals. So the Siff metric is 4101.00 angstrom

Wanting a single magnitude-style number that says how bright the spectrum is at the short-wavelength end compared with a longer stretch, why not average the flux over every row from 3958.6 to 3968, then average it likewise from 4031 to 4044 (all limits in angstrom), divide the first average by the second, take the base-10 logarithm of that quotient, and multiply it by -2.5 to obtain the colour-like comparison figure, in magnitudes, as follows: 1.0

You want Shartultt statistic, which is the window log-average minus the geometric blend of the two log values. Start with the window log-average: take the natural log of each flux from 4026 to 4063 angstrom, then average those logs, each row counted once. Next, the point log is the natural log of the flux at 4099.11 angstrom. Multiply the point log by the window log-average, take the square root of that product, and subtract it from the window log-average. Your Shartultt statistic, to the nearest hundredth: -0.03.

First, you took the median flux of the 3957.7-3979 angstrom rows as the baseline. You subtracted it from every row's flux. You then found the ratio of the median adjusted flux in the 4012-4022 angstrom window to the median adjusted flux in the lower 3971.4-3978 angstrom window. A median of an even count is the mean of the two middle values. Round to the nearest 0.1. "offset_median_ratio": 3.1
